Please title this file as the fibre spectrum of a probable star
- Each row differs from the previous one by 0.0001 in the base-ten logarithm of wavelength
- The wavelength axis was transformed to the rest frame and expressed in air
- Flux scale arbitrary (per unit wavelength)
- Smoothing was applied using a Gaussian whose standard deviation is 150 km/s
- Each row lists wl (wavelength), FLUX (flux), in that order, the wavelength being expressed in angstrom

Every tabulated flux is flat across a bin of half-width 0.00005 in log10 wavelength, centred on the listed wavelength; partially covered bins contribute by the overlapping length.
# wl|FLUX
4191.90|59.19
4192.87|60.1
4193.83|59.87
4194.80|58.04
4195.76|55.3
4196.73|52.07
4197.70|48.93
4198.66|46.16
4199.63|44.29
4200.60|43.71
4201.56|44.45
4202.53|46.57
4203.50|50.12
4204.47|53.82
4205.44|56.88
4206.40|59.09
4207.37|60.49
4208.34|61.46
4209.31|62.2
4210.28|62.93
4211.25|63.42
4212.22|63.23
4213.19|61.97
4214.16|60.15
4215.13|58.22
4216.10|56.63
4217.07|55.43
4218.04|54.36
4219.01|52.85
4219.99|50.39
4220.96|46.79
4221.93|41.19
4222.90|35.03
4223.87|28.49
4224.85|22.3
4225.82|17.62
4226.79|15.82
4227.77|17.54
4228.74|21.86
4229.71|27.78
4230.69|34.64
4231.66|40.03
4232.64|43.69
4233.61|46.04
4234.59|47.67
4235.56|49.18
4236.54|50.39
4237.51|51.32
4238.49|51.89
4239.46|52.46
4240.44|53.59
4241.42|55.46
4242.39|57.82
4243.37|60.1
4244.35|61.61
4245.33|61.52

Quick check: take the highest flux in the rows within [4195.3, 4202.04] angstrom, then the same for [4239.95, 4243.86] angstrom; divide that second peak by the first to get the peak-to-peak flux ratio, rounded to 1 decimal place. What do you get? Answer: 1.1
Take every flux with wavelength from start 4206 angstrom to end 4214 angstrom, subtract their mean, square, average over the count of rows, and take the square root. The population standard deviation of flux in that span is 1.4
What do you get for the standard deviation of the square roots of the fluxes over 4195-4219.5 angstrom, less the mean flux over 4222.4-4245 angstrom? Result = -41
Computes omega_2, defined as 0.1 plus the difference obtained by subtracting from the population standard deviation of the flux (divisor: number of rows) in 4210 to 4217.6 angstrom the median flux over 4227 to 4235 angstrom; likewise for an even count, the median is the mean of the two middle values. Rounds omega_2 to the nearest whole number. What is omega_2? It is -34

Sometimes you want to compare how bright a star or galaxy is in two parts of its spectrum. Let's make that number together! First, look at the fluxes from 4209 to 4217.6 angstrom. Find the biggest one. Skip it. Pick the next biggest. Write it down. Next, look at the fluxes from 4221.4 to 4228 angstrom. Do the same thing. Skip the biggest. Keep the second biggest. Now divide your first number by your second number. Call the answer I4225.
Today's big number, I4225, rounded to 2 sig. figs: 1.8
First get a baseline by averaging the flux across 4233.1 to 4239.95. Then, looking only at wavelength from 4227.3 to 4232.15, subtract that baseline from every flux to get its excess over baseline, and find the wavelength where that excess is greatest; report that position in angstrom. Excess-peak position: 4231.66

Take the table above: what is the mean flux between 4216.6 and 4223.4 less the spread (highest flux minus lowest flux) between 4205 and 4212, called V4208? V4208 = 41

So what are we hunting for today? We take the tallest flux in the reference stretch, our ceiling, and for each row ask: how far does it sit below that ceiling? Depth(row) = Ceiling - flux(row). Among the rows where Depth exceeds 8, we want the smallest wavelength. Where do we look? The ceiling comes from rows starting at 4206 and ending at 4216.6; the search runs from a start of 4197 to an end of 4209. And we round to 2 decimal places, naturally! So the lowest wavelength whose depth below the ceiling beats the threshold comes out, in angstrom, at 4197.70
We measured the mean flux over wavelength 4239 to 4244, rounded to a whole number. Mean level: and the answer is 56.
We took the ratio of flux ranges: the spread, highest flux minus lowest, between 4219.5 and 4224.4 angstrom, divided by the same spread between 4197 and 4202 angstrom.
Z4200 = 4.2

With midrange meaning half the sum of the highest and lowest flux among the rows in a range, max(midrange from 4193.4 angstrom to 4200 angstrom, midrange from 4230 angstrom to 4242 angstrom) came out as 52.1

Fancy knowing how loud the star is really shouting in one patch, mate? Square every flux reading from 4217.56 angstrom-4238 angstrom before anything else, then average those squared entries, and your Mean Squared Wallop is 1596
